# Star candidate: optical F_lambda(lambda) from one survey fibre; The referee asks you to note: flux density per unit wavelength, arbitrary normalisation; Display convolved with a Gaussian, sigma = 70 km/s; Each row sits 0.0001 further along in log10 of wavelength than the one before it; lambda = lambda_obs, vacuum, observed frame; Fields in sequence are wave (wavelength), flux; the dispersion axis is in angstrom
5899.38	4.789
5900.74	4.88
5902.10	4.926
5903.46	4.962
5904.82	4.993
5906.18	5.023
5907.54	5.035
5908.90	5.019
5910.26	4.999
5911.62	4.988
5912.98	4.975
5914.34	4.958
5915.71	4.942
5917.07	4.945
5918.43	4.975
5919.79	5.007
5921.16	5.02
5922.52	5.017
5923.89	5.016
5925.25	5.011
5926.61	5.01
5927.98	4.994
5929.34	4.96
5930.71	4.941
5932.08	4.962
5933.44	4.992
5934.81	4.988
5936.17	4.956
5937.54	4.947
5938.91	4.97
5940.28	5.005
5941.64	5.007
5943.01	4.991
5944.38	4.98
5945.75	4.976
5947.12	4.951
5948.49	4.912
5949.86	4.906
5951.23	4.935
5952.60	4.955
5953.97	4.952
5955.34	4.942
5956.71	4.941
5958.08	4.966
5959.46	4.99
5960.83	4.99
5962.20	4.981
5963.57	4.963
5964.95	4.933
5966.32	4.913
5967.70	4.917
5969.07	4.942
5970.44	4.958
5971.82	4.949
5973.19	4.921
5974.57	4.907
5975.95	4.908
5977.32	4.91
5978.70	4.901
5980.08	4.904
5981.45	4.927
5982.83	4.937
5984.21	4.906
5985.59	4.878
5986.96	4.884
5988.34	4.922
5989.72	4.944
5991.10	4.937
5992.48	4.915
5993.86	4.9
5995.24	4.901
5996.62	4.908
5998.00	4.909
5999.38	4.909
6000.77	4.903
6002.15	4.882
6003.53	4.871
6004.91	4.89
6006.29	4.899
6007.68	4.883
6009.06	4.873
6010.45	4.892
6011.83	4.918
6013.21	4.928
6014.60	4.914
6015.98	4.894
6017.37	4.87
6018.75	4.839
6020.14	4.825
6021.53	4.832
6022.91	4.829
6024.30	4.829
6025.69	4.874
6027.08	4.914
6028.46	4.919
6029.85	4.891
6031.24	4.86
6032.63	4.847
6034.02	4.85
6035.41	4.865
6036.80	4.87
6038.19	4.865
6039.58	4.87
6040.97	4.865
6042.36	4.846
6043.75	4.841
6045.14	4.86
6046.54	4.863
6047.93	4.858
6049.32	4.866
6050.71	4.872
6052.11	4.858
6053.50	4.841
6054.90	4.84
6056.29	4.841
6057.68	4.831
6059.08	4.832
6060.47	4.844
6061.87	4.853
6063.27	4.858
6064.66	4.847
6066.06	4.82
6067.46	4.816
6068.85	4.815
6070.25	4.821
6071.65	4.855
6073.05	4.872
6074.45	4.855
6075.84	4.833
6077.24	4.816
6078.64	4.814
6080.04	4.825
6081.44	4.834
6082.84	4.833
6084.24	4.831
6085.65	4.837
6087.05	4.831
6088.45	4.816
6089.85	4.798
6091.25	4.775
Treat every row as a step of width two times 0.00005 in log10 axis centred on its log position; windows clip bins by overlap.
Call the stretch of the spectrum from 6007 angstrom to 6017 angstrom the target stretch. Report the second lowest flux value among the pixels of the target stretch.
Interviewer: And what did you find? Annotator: 4.883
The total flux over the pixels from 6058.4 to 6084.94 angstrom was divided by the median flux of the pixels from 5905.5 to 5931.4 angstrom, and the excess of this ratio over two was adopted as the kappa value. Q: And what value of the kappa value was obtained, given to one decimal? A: 16.4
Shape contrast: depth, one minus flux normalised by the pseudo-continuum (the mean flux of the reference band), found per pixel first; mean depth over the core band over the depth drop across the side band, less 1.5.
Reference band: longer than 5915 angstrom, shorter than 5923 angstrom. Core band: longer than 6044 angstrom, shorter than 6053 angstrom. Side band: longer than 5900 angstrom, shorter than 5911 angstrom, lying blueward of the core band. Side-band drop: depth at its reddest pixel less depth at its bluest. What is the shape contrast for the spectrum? -2.5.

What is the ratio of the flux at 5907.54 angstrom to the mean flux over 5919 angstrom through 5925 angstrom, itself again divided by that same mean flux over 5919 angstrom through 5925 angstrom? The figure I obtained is 0.200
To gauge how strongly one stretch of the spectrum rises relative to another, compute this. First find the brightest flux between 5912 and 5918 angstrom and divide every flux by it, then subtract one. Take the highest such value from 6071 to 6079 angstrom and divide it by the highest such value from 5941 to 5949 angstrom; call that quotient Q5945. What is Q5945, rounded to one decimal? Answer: -3.2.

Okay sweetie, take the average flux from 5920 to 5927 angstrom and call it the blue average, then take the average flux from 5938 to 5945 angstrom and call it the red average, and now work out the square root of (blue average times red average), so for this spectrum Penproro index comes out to 5.00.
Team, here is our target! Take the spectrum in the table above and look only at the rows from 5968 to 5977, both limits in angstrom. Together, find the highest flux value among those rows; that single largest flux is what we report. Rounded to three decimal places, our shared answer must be 4.958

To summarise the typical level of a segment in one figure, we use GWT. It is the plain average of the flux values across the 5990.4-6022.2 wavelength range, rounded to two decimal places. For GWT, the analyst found 4.89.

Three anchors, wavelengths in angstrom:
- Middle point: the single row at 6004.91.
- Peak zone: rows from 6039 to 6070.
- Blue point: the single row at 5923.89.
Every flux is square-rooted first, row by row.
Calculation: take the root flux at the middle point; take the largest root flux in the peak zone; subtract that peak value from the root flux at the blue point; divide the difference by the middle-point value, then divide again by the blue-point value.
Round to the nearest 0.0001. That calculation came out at 0.0065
